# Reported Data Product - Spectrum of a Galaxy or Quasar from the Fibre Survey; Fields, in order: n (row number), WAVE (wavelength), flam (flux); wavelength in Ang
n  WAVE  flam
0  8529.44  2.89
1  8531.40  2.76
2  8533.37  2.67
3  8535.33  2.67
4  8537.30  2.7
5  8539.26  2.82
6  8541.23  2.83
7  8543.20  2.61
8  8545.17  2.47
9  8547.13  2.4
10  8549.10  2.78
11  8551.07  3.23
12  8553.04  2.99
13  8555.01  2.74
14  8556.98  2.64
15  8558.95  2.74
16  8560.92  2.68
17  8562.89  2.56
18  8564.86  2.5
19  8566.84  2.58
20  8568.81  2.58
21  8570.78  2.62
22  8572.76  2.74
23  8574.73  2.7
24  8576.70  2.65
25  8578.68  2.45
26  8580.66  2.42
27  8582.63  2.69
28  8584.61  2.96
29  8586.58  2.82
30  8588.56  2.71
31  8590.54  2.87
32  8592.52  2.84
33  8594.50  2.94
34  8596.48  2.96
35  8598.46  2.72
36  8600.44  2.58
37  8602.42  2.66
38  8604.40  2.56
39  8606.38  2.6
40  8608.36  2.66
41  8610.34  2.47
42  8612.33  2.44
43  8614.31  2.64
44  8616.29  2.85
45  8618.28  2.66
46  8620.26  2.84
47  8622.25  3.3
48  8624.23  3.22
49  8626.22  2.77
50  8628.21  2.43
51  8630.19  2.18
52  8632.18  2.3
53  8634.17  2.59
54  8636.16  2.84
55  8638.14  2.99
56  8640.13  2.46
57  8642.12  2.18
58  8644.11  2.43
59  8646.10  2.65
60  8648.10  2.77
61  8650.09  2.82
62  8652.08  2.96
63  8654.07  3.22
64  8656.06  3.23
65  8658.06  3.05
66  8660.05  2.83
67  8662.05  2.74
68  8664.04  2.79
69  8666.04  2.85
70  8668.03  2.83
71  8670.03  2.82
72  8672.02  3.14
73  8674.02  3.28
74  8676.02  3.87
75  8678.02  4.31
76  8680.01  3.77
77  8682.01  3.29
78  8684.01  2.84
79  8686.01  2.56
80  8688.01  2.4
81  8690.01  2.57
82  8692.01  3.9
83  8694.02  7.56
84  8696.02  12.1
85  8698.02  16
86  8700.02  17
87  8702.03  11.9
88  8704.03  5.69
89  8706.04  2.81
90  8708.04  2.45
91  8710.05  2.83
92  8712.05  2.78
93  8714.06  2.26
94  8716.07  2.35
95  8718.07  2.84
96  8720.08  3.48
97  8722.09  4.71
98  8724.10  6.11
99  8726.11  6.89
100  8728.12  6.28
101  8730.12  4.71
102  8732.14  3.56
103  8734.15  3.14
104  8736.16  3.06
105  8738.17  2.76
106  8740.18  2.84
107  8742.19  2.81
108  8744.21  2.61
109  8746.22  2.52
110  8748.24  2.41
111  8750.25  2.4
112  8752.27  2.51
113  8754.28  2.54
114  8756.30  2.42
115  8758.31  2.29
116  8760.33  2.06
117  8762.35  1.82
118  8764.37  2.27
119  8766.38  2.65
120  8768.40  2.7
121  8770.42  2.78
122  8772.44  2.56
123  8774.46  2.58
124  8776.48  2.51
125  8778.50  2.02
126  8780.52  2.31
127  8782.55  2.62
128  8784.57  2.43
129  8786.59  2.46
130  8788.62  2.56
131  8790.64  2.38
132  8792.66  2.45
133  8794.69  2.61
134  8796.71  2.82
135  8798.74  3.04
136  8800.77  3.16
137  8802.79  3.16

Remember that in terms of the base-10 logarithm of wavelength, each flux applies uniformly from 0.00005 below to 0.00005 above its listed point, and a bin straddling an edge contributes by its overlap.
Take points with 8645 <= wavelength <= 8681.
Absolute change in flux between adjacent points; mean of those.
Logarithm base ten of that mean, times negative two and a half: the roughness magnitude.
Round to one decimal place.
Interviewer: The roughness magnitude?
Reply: 1.8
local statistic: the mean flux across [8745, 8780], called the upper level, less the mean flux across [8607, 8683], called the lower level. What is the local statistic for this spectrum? -0.47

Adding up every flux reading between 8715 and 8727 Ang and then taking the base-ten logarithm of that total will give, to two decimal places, 1.42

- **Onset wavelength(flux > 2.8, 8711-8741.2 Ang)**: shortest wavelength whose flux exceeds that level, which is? 8718.07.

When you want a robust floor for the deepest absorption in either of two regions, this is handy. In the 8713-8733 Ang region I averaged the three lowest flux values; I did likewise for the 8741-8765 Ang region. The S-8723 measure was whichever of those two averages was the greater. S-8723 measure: 2.48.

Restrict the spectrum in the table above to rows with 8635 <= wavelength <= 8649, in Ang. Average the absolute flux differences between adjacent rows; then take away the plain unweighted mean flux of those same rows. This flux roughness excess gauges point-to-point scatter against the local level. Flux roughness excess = -2.4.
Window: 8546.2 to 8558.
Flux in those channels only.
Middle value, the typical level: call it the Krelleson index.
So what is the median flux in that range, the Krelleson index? 2.76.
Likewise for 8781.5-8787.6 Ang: 2.46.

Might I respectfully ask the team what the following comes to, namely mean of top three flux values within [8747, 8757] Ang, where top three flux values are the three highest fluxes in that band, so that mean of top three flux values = 2.5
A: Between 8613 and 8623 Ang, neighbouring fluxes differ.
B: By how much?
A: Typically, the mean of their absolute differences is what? 0.26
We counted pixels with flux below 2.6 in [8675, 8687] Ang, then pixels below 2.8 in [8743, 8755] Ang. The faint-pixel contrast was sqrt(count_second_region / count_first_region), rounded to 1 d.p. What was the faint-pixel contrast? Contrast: 2.4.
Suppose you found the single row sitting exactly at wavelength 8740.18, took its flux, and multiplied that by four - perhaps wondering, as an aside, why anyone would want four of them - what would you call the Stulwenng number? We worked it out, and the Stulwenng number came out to 11.4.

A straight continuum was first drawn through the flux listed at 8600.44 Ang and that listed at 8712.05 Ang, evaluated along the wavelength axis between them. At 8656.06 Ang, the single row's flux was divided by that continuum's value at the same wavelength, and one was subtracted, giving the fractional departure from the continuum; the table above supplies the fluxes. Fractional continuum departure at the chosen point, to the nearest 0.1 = 0.2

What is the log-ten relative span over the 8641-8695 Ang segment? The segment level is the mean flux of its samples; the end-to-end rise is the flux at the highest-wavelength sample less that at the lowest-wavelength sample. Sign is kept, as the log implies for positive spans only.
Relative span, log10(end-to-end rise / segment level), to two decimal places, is 0.23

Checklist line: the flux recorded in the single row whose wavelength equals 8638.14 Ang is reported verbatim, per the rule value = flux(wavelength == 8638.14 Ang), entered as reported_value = 2.99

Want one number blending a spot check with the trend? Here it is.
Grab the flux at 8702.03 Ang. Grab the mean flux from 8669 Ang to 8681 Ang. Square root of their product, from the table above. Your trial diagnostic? 6.48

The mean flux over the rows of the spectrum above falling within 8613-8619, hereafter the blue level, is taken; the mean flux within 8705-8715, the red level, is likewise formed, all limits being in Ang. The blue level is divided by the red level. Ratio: 1.03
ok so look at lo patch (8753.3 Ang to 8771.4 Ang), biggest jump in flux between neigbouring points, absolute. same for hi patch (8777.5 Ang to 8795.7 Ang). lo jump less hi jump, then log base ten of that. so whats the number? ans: -0.85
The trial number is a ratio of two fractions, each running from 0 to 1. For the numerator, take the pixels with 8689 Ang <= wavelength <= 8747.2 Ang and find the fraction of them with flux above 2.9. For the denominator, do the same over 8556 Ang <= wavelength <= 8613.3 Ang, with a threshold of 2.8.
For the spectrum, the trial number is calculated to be 2.67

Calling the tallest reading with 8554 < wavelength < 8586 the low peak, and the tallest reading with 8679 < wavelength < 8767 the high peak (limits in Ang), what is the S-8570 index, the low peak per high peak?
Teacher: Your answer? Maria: 0.17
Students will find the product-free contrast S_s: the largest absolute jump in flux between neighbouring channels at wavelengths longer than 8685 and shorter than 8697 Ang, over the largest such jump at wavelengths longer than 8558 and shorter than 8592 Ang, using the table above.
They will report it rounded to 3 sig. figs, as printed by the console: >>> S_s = 16.8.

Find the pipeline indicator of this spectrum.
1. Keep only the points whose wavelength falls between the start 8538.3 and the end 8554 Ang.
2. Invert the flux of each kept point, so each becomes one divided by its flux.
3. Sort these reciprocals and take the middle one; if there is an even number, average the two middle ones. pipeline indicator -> 0.357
